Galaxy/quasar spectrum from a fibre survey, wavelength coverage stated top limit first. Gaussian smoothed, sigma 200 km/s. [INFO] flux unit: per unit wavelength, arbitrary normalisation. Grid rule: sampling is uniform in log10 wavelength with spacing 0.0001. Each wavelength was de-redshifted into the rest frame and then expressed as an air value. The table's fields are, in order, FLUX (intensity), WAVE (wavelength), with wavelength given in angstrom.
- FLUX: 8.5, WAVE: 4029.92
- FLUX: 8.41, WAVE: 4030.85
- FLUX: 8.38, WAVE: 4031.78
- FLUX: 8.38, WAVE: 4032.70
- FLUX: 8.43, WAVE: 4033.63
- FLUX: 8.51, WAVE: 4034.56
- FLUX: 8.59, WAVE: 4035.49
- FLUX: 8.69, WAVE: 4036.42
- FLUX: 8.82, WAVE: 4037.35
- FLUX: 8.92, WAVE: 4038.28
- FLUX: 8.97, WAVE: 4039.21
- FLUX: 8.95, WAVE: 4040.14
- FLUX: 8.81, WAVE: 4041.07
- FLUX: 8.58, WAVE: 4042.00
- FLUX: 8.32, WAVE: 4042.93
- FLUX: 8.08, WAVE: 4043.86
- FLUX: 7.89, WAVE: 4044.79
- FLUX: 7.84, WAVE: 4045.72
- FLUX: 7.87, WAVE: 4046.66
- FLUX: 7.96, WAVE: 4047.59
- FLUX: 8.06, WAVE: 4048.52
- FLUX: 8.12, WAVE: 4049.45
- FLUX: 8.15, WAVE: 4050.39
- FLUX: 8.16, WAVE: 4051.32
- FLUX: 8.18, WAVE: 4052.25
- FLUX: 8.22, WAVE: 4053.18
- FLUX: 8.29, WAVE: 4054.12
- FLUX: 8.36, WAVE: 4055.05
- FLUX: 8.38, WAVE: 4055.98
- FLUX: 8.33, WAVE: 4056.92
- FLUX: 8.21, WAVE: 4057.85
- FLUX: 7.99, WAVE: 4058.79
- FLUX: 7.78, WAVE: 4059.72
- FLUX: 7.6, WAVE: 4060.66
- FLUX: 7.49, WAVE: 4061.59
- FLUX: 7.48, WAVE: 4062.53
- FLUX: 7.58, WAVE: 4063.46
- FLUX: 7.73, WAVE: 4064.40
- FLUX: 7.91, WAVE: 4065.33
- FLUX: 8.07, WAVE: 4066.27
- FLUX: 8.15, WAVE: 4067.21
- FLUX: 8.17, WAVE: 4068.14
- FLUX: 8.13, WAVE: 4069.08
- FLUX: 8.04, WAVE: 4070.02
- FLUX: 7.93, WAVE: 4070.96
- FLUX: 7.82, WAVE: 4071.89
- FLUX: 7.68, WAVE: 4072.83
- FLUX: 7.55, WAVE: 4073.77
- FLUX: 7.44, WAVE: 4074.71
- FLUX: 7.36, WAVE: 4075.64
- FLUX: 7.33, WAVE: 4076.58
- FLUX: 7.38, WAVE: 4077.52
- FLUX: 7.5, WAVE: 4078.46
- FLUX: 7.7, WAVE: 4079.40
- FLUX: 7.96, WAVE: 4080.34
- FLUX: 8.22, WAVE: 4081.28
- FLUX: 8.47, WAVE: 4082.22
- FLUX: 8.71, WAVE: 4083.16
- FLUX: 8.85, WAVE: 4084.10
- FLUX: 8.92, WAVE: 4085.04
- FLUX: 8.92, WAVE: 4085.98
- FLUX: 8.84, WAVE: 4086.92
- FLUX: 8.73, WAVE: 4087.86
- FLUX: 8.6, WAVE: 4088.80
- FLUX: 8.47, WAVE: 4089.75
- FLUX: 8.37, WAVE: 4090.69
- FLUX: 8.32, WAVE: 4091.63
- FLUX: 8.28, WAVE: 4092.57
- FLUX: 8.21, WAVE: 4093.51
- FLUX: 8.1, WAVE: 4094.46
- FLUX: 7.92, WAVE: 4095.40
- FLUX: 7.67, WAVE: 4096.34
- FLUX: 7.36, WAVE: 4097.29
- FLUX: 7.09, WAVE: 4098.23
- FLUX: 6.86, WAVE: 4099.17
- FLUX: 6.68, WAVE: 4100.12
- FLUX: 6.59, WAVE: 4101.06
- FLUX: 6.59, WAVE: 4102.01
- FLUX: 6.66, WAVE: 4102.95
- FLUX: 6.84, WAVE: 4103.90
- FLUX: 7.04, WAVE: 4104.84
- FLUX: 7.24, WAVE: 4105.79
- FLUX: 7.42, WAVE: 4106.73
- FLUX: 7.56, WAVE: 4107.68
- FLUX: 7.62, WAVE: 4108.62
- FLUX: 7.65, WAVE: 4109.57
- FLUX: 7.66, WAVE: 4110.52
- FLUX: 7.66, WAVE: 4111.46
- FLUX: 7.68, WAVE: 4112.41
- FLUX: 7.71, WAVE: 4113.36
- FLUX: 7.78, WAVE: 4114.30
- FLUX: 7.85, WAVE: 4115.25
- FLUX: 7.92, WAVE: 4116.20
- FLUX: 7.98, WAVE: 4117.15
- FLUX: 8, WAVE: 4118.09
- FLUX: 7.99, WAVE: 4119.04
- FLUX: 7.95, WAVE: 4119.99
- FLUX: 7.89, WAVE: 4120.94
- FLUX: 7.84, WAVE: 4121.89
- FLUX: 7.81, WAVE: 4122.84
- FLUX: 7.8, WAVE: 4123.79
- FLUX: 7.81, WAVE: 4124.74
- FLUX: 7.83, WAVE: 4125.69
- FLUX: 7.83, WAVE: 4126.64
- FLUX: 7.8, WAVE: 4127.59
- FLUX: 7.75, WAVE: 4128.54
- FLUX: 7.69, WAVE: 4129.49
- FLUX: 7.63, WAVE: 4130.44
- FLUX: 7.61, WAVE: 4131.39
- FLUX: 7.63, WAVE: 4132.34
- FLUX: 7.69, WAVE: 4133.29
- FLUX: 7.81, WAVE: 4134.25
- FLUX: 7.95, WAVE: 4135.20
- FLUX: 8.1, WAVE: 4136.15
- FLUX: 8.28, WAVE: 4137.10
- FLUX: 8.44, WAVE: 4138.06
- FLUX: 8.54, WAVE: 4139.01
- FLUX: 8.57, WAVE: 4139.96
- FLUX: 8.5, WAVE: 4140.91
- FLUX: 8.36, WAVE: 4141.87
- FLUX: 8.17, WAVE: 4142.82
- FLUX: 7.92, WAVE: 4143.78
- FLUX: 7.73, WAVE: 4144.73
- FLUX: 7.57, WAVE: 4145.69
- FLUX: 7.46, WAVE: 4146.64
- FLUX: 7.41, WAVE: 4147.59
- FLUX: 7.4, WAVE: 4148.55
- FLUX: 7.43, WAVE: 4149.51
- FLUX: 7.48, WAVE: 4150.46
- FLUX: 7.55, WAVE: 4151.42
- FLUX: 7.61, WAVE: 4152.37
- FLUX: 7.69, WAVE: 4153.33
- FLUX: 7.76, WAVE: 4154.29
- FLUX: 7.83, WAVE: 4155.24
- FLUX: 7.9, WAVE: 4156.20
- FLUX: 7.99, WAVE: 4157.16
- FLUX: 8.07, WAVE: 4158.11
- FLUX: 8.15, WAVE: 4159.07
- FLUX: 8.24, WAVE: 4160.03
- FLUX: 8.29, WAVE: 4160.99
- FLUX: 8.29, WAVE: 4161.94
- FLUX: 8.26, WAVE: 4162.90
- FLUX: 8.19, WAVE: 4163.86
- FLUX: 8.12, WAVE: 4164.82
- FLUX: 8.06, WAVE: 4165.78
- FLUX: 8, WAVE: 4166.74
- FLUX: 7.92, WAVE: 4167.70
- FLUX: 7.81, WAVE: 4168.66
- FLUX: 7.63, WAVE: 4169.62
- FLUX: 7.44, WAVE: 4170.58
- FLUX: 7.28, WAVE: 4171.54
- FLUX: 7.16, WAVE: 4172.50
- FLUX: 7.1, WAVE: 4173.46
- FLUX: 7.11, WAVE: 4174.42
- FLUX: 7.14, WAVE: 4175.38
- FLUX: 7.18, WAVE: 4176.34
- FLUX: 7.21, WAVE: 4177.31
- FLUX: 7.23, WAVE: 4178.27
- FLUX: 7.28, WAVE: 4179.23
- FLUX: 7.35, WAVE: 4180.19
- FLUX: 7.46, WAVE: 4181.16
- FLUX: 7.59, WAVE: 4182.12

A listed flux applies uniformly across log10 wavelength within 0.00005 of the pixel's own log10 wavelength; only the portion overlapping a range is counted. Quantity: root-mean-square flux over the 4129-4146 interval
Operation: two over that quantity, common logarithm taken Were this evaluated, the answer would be -0.603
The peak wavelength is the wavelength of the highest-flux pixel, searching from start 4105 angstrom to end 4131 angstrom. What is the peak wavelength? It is 4118.09 angstrom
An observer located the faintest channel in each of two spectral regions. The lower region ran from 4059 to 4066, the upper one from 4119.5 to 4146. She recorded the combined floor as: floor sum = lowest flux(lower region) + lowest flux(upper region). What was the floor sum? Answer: 15.05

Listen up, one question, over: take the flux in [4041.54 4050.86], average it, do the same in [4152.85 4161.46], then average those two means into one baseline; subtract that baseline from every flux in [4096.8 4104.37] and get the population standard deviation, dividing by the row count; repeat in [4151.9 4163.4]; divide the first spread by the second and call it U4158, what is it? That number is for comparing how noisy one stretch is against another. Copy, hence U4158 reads 1.1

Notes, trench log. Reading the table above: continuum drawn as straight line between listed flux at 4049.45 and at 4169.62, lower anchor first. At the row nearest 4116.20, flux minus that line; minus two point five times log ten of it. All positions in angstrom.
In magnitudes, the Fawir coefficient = 2.9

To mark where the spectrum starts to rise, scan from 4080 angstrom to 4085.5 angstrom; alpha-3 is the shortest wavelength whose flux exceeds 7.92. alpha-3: 4080.34 angstrom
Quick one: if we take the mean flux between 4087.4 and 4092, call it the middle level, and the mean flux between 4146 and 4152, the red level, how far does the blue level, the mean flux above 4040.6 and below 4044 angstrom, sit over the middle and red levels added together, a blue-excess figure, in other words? -7.5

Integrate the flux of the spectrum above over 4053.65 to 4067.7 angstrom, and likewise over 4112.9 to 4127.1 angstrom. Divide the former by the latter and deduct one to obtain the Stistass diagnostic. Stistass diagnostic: 0.00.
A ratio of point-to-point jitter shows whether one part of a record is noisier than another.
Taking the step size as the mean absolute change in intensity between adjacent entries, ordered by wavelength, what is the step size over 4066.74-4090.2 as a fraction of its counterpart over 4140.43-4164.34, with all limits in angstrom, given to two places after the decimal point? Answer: 1.39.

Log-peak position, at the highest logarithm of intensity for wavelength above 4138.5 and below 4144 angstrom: 4139.96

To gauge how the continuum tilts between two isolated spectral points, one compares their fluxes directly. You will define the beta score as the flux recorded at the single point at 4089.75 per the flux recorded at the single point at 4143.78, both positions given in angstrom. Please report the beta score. 1.07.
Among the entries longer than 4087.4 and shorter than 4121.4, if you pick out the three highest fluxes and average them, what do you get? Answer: 8.60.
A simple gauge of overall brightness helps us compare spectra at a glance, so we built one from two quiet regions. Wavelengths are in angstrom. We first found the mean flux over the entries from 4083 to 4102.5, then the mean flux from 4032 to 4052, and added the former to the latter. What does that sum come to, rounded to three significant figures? 16.4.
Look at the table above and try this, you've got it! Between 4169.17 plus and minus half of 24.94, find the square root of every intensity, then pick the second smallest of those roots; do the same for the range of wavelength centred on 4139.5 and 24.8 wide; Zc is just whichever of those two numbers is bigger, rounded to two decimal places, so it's 2.72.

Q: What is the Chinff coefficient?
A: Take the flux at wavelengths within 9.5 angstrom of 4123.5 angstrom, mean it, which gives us 7.82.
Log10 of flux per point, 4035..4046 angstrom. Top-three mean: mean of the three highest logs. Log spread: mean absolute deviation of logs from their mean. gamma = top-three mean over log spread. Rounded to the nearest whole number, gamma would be 55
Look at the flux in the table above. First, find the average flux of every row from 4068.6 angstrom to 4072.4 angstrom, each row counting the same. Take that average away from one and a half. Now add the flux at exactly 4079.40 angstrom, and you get 1.2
